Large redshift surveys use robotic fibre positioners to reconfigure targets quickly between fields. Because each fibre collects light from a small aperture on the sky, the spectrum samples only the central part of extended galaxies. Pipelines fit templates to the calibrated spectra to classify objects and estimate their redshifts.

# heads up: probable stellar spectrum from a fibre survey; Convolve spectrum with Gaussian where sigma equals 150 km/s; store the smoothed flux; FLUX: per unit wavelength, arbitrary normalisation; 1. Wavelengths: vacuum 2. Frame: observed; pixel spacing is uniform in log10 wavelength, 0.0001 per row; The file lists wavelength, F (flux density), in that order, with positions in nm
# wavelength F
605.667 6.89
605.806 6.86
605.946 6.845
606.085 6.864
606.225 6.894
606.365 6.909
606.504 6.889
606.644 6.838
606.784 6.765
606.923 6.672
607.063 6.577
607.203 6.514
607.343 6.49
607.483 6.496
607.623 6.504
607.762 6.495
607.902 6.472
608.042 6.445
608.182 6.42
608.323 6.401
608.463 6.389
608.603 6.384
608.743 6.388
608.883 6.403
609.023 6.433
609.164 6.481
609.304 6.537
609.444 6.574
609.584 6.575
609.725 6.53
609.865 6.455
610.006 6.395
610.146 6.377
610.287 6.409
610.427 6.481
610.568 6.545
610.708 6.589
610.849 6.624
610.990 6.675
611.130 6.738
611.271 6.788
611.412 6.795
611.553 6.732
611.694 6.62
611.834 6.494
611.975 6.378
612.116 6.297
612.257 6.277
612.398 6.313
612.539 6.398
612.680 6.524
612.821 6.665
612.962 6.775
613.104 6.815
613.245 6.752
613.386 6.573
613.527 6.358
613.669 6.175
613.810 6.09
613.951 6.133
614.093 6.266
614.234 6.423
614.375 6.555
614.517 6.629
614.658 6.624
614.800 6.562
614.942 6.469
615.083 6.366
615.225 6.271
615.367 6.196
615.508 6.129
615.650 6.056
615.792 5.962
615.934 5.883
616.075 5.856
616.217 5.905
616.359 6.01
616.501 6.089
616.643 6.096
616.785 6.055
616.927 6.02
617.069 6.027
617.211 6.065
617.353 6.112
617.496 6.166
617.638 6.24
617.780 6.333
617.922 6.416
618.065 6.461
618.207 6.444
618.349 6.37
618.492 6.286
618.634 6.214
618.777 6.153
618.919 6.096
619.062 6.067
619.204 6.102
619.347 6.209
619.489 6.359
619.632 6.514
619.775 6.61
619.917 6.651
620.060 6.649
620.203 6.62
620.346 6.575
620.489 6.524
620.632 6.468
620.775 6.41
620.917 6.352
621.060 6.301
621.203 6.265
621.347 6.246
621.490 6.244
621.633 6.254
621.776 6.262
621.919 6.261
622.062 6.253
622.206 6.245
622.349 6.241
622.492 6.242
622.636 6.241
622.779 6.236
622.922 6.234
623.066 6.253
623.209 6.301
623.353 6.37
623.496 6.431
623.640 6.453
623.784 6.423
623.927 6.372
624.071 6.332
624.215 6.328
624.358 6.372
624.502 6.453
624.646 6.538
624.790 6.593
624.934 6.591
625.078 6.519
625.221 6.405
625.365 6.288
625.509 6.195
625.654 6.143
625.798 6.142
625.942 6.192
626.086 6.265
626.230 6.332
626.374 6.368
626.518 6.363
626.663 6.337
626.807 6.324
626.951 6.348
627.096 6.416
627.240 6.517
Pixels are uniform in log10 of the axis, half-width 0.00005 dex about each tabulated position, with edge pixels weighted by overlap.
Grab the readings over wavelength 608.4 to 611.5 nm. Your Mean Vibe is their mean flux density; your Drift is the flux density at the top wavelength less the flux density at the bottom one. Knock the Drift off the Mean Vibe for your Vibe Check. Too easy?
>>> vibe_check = 6.1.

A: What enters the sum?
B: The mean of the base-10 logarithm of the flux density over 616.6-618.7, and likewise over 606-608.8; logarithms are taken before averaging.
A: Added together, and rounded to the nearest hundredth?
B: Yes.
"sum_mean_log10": 1.61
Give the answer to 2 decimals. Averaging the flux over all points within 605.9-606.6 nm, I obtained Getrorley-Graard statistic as 6.88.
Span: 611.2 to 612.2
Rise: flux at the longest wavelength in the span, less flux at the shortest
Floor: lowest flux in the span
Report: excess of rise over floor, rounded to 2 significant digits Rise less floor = -6.8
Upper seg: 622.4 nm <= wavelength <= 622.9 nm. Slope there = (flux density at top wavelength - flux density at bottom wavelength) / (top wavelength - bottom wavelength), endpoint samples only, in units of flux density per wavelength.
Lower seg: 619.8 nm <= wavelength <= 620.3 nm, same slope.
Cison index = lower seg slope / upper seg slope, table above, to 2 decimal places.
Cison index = 5.18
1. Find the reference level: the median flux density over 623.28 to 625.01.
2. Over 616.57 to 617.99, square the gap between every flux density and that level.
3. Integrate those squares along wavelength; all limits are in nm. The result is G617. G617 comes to 0.13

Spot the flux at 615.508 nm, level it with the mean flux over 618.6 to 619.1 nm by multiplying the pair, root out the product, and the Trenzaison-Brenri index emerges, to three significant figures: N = 6.13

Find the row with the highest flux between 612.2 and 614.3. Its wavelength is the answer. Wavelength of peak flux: 613.104 nm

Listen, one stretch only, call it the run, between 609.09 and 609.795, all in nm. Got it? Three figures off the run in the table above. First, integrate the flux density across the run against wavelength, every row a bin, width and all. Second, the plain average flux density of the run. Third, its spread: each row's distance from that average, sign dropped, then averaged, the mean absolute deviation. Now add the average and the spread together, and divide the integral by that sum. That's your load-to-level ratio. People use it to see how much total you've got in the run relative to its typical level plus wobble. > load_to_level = 0.70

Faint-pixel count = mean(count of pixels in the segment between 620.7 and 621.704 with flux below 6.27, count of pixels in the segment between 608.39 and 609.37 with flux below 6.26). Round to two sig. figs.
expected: 2.0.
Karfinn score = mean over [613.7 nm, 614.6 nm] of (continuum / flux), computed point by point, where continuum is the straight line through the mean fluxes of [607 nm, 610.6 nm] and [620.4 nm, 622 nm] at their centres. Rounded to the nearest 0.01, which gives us 1.01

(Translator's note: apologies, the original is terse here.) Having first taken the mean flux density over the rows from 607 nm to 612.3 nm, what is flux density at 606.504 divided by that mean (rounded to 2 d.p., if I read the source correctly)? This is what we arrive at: 1.06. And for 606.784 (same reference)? 1.04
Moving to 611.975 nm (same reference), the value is 0.98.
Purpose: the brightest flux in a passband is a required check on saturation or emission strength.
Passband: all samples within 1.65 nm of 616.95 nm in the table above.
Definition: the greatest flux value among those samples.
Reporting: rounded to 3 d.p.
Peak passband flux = 6.461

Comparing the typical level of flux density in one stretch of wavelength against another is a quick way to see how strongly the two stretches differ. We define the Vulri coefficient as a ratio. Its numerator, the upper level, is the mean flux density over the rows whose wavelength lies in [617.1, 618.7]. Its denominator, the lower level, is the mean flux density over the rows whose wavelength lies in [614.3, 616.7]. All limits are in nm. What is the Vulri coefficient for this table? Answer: 1.01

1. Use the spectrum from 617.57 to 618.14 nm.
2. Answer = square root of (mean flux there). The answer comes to 2.52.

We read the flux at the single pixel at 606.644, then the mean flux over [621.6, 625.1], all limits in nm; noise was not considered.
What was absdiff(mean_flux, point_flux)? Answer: 0.49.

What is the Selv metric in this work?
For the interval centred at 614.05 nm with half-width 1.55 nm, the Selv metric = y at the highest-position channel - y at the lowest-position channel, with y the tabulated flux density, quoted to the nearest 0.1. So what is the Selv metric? -0.3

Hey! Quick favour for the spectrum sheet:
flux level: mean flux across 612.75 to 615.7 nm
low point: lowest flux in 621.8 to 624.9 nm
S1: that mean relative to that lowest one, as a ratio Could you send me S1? 1.03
